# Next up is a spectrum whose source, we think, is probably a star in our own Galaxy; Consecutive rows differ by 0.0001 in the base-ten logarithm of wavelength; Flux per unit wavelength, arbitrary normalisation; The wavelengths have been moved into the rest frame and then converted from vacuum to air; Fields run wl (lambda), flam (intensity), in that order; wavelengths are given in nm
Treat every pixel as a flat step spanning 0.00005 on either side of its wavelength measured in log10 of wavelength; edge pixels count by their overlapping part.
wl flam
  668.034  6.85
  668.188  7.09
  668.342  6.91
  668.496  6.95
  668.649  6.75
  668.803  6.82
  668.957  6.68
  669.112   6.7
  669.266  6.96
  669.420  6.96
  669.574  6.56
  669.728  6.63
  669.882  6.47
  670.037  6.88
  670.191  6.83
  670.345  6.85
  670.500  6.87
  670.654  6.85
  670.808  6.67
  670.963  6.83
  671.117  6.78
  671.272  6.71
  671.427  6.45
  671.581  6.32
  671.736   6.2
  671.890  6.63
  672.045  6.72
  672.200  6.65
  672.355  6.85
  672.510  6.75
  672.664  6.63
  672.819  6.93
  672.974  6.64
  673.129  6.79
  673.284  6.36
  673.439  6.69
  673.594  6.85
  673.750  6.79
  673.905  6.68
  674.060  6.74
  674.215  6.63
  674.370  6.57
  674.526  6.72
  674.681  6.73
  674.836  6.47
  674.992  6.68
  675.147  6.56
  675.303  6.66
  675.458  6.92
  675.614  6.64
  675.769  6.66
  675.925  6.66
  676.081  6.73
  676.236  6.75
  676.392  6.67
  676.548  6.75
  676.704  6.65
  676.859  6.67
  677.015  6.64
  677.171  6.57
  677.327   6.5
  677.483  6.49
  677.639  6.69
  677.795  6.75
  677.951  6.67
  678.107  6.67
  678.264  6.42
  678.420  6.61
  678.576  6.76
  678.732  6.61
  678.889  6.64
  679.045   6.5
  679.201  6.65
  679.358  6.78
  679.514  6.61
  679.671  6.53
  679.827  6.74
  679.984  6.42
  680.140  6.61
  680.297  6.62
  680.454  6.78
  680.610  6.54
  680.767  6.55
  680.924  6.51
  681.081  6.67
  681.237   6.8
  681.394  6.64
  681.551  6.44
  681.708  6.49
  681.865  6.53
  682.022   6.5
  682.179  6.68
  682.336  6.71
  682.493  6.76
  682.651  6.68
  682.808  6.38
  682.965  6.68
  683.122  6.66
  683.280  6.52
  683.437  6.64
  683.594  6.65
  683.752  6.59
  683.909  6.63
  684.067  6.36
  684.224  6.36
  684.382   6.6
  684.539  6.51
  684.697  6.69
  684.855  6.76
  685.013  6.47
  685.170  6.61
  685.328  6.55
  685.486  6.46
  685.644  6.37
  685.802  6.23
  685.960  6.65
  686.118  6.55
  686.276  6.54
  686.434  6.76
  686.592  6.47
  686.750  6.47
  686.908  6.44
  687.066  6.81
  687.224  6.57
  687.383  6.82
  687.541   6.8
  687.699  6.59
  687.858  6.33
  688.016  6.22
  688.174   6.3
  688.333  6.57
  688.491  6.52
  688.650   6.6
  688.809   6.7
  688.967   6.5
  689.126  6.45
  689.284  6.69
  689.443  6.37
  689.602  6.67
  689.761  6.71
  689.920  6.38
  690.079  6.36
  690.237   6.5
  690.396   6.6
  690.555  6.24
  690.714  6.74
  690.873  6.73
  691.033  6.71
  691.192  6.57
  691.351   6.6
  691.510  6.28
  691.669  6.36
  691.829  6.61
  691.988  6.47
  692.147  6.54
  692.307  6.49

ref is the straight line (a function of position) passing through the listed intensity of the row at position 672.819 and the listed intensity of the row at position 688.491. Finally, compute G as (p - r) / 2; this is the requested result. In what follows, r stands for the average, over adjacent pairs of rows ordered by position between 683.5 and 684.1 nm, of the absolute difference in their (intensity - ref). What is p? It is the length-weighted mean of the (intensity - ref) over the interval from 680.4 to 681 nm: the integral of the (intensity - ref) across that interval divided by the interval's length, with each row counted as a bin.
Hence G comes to -0.129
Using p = -0.14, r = 0.12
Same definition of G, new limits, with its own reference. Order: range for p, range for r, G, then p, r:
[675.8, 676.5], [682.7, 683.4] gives -0.147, -0.14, 0.15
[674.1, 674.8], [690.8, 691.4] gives -0.147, -0.23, 0.06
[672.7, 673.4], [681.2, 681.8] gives -0.191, -0.25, 0.14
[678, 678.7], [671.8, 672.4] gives -0.145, -0.17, 0.12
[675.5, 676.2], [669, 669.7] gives -0.191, -0.16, 0.22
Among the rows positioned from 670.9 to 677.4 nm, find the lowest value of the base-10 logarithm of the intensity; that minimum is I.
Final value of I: 0.7924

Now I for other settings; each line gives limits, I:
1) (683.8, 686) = 0.7945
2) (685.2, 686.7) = 0.7945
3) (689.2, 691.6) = 0.7952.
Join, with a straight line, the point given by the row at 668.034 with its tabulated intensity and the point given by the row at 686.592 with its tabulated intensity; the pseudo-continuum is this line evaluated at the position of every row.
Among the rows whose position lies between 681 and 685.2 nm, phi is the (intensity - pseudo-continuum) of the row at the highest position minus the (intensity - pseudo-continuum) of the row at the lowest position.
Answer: 0.02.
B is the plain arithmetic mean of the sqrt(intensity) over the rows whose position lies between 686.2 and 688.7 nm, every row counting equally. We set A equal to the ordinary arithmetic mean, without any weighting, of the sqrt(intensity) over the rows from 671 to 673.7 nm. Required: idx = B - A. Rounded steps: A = 2.58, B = 2.56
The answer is -0.02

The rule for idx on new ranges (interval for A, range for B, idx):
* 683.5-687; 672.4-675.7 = 0.03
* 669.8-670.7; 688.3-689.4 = -0.04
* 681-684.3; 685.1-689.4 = -0.01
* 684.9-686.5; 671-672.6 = 0.02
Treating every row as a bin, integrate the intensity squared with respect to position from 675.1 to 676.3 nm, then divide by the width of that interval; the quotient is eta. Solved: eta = 44.9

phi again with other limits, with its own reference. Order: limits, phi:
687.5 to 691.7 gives -0.36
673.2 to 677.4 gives 0.22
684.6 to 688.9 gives 0.09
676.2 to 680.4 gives -0.05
